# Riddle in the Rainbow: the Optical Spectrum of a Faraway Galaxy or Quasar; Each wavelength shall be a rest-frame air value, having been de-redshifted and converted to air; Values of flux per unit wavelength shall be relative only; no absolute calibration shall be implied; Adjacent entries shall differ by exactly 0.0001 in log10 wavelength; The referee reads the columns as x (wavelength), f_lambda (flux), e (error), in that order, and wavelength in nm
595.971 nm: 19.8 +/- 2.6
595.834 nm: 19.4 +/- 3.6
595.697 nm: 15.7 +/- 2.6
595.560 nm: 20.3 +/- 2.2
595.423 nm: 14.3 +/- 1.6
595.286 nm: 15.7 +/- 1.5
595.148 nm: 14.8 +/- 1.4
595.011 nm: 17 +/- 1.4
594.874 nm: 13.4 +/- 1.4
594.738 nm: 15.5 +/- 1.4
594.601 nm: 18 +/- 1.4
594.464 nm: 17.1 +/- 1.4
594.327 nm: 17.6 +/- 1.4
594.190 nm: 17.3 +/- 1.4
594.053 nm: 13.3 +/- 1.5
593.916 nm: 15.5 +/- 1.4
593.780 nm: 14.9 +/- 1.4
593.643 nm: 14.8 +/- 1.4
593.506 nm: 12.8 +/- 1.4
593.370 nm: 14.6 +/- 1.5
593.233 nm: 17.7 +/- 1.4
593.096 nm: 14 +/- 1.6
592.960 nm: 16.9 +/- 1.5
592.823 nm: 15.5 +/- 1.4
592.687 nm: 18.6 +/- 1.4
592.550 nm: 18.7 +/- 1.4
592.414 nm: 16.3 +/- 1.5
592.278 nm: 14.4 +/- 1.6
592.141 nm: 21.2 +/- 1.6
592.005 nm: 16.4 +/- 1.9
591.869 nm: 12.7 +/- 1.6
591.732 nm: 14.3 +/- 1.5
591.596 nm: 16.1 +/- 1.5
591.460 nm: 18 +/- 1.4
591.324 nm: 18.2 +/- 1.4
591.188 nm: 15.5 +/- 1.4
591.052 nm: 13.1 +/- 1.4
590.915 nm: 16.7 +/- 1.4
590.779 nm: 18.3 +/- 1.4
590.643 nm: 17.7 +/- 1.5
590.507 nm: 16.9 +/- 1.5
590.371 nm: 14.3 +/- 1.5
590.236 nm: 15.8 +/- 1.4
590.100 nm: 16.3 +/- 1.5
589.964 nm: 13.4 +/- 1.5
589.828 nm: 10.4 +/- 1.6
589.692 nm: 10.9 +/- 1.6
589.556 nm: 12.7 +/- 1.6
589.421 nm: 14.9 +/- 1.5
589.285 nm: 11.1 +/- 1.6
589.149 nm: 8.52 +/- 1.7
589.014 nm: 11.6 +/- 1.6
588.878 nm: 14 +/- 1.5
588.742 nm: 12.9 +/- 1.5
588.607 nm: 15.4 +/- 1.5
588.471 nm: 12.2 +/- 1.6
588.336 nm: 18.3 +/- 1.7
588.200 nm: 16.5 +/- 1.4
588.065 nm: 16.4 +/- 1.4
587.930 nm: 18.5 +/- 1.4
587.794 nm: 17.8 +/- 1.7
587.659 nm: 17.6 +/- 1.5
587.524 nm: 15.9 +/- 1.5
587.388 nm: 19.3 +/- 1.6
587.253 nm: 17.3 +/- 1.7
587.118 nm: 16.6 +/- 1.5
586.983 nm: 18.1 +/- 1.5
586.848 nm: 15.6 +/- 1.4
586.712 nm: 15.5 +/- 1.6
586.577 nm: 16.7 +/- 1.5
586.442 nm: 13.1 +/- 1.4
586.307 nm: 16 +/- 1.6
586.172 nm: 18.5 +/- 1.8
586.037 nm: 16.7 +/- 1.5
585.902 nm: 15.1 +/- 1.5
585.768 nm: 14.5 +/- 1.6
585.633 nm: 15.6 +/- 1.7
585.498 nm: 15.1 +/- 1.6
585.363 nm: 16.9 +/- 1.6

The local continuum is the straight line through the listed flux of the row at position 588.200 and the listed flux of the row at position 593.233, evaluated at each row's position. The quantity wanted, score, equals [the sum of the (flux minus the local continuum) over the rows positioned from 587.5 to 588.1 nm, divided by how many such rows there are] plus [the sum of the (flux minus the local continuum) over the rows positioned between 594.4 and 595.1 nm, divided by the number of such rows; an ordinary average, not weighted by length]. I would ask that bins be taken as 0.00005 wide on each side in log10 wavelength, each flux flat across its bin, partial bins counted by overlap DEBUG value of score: -1.02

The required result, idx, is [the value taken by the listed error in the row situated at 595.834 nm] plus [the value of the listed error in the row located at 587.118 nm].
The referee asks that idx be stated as 5.10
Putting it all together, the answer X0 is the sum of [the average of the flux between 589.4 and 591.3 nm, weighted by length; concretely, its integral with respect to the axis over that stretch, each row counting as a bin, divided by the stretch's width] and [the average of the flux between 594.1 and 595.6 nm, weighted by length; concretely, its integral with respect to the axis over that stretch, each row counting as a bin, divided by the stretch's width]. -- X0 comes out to 31.2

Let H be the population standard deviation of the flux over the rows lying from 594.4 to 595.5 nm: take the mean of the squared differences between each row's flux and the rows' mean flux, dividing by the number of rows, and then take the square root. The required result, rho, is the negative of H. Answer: -1.46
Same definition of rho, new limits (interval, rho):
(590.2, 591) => -1.30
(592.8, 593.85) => -1.46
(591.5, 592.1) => -1.49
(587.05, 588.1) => -1.06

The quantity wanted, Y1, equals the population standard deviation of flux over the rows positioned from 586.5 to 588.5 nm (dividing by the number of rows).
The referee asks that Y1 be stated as 1.6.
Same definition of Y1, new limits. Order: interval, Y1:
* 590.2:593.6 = 2.1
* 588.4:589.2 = 2.1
